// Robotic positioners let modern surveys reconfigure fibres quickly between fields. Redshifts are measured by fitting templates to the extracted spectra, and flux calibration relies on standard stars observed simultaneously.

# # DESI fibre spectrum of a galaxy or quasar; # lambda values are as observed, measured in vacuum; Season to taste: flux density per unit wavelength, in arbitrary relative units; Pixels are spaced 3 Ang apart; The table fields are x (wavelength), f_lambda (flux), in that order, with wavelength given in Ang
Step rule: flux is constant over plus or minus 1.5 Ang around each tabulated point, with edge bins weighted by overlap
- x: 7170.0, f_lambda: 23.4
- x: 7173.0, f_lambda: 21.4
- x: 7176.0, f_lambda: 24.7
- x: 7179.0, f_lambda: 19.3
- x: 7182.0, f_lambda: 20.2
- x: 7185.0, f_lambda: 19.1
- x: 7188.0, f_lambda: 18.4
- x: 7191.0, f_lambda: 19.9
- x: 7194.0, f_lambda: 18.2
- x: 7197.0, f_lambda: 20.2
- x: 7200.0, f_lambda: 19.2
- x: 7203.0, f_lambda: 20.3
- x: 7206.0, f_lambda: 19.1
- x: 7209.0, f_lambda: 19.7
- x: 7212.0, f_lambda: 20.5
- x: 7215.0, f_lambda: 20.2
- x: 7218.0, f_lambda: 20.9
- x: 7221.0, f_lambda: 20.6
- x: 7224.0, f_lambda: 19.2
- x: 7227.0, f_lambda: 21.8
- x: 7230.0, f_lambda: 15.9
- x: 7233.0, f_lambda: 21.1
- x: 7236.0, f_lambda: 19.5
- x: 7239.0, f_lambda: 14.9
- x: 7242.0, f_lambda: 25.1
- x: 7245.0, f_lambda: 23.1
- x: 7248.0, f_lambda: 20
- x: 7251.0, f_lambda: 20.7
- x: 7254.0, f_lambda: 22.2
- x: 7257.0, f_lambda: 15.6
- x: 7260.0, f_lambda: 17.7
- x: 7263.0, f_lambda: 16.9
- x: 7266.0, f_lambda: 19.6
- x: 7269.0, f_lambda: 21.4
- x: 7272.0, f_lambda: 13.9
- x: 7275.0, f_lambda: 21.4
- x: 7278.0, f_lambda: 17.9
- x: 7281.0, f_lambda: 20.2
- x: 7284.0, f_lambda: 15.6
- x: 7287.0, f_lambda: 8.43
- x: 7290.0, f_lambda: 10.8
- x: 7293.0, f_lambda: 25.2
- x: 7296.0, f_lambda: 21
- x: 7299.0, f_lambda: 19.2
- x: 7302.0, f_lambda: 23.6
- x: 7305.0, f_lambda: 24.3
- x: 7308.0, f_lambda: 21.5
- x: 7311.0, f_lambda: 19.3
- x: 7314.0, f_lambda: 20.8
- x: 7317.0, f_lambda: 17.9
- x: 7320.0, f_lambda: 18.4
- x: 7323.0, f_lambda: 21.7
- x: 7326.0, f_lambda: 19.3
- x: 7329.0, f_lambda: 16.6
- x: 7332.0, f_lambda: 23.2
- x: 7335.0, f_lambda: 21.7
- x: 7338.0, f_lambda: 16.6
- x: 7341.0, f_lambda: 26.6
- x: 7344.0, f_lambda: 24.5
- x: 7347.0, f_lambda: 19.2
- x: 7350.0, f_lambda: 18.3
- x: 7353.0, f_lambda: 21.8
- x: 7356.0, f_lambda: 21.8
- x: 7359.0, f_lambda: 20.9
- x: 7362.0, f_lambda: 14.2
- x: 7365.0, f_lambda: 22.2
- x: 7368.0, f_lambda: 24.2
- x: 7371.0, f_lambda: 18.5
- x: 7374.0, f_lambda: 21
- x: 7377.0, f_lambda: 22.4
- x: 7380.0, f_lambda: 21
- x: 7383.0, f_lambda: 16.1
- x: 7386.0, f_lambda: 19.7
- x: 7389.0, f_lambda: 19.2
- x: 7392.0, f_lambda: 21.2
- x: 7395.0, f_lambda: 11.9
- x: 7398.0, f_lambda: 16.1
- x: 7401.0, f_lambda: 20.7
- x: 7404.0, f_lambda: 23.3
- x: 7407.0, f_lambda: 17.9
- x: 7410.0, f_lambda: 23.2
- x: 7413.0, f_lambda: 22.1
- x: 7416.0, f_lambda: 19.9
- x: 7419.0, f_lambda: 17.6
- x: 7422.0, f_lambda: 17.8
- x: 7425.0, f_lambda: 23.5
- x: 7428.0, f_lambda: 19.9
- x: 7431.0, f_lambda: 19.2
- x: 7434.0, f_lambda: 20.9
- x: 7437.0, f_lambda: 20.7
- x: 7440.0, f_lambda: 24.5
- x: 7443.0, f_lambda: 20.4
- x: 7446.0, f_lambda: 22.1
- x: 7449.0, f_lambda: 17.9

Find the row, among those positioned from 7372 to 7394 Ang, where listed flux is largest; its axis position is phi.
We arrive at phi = 7377.0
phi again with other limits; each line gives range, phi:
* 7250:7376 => 7341.0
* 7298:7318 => 7305.0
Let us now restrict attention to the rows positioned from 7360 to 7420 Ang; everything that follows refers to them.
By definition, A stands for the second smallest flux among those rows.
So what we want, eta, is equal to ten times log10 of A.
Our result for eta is 11.5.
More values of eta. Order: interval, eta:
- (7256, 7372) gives 10.3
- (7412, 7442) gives 12.5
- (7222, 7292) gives 10.3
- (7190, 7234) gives 12.6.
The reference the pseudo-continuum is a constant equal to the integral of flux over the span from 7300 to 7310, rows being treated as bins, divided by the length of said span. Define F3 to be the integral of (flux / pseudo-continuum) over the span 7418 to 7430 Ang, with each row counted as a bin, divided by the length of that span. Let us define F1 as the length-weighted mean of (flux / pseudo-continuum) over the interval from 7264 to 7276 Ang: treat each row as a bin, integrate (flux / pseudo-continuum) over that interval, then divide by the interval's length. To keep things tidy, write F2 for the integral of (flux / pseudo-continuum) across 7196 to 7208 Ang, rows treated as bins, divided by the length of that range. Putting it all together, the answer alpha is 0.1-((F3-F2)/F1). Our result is 0.10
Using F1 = 0.83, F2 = 0.865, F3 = 0.869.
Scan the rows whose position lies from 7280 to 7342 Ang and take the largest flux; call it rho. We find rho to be 26.6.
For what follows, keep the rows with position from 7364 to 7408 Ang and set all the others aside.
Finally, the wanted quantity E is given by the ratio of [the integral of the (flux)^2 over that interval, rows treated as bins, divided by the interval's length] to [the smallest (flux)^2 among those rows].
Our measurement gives 2.8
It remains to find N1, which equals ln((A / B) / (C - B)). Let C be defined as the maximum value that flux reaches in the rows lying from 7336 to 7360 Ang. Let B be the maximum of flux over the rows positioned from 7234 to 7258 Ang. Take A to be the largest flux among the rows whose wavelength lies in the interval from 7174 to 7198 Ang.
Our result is -0.4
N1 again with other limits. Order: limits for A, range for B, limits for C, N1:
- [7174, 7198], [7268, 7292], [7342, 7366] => -1.0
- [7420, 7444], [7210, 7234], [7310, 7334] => -0.2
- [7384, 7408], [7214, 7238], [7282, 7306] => -1.2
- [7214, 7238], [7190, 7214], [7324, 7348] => -1.7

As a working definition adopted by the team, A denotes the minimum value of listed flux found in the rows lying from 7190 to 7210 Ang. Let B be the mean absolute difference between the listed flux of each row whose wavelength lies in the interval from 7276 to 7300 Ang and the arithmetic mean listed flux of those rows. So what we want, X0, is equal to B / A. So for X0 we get 0.23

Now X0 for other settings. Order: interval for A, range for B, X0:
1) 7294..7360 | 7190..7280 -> 0.11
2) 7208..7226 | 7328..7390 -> 0.13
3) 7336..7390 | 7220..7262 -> 0.16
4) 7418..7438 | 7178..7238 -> 0.05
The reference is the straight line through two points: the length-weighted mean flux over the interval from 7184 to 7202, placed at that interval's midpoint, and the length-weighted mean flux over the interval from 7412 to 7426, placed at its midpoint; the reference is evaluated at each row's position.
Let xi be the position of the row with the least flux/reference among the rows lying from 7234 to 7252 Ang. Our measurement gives 7239.0 Ang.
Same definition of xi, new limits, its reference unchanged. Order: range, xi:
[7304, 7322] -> 7317.0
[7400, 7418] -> 7407.0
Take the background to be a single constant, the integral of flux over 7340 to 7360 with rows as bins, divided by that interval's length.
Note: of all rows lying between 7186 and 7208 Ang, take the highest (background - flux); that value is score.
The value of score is 3.6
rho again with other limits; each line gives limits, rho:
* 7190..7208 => 20.3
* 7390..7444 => 24.5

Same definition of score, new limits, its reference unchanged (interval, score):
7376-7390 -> 5.7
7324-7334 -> 5.2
